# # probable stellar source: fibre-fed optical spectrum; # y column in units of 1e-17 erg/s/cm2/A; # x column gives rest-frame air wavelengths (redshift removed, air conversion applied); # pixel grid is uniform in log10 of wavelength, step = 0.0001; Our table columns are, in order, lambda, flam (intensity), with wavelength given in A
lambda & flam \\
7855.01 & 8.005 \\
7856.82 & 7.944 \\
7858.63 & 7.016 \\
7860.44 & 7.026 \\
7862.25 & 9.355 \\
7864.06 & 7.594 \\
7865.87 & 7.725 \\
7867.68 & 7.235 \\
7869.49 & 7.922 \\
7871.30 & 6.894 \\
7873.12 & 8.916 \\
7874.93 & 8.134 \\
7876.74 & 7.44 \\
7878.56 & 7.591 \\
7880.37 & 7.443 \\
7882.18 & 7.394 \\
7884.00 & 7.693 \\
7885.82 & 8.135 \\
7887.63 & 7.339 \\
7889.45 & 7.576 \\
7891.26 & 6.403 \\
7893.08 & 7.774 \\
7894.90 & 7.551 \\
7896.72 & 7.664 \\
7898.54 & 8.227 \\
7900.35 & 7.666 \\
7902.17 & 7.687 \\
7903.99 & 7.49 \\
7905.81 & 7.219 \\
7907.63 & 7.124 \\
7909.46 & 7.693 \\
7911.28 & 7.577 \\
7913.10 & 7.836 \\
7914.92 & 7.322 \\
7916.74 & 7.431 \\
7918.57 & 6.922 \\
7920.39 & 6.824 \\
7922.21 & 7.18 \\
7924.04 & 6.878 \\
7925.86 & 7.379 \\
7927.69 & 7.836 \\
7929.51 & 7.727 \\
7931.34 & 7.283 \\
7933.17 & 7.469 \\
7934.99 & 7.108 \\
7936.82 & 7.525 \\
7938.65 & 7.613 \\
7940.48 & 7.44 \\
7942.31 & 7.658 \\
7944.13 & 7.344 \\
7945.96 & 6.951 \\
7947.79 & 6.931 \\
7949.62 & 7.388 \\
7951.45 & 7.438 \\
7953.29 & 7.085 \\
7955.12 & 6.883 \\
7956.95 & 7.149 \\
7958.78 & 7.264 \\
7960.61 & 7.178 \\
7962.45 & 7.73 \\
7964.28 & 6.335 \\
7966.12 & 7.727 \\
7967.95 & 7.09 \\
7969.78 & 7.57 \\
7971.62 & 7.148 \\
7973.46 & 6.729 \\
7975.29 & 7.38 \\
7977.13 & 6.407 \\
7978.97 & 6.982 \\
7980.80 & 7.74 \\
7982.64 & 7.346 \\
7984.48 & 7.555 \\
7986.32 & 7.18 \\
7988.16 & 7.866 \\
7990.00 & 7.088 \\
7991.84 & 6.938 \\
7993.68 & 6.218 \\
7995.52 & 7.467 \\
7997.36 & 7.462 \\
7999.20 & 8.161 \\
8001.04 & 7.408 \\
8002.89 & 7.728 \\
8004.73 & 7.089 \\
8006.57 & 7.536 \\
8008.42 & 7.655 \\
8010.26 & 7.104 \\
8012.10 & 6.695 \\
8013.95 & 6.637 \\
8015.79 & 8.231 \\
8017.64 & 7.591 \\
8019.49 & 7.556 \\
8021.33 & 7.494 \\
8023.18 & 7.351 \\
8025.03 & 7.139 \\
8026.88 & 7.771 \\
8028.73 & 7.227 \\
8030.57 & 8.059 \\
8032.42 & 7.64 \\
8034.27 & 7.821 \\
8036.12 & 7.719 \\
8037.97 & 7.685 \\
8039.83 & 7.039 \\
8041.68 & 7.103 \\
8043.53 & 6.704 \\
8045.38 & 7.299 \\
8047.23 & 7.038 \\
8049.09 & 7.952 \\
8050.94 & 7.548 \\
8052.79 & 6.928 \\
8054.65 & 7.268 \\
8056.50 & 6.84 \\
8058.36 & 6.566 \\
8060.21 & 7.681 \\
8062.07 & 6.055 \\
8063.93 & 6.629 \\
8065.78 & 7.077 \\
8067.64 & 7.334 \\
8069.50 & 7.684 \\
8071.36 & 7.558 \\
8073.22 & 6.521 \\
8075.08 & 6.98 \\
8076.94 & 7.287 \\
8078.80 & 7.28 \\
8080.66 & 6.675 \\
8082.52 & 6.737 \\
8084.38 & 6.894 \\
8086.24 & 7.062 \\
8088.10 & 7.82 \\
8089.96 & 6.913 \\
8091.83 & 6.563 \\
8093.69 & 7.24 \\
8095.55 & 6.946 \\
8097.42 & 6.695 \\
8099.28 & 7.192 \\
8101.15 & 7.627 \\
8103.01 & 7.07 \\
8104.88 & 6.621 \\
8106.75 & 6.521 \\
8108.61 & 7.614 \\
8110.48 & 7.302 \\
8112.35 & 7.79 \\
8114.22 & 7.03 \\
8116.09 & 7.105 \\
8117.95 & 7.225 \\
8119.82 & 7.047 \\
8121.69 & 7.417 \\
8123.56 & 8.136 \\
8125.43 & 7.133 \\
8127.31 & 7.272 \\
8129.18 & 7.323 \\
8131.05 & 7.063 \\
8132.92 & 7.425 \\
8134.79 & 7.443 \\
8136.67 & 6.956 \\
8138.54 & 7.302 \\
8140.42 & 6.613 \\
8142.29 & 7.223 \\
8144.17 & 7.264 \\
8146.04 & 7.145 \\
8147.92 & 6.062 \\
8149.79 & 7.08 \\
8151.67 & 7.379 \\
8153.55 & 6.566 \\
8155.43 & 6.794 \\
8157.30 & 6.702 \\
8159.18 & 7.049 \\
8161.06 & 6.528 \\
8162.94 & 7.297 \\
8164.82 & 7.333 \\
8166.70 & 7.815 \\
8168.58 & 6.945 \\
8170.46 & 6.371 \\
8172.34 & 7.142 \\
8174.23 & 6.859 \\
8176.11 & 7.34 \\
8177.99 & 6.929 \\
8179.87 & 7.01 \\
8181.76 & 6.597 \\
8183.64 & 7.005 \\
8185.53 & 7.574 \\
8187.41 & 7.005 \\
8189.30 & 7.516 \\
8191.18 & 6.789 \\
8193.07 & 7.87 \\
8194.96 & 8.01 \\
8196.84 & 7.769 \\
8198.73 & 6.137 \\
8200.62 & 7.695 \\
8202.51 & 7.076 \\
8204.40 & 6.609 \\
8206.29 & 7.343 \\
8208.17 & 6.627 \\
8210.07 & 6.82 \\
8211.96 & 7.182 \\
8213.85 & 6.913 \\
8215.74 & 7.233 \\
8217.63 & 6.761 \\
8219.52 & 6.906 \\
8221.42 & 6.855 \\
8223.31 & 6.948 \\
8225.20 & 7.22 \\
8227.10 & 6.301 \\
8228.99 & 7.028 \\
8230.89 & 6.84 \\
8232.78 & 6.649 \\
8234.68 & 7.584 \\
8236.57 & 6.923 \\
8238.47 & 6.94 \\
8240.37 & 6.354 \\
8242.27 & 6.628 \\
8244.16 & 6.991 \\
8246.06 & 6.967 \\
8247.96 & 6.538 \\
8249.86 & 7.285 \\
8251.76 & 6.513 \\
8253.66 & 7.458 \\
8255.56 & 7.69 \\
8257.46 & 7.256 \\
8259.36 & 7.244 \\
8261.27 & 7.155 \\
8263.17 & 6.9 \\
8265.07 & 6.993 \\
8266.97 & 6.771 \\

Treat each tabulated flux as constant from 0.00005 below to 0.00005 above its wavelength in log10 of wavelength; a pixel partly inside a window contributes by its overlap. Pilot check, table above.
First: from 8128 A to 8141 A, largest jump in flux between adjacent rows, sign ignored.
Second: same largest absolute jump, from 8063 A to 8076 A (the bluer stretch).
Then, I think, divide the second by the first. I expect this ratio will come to 1.51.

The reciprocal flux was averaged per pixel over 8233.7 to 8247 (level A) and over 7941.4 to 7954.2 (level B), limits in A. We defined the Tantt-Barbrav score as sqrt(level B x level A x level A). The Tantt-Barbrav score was 0.0539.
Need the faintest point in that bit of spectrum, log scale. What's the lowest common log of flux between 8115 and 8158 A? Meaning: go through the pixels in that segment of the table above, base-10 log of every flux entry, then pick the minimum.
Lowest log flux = 0.78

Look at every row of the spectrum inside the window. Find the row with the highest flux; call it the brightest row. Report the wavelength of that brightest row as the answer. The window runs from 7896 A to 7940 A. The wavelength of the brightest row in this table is 7898.54 A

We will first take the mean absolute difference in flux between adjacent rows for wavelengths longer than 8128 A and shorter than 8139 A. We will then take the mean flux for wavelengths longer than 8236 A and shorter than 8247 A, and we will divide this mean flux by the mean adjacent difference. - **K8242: 23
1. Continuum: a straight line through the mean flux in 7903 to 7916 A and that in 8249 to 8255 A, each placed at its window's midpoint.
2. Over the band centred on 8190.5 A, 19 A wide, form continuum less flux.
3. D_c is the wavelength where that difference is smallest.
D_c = 8194.96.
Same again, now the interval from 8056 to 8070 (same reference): 8069.50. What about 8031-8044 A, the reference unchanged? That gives 8034.27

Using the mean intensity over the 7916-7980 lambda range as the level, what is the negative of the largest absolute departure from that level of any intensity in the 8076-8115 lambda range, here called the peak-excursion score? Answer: -0.71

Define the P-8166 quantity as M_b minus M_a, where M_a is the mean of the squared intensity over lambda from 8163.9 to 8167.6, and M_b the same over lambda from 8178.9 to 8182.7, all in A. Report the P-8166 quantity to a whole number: -11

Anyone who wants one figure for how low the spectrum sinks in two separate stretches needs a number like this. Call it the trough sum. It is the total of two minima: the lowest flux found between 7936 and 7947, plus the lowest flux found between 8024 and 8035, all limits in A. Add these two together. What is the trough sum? 14.1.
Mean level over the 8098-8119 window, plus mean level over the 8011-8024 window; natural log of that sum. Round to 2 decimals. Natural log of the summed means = 2.68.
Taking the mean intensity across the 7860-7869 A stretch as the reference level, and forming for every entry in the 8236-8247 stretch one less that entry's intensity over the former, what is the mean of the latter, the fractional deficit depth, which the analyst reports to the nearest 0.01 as 0.13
